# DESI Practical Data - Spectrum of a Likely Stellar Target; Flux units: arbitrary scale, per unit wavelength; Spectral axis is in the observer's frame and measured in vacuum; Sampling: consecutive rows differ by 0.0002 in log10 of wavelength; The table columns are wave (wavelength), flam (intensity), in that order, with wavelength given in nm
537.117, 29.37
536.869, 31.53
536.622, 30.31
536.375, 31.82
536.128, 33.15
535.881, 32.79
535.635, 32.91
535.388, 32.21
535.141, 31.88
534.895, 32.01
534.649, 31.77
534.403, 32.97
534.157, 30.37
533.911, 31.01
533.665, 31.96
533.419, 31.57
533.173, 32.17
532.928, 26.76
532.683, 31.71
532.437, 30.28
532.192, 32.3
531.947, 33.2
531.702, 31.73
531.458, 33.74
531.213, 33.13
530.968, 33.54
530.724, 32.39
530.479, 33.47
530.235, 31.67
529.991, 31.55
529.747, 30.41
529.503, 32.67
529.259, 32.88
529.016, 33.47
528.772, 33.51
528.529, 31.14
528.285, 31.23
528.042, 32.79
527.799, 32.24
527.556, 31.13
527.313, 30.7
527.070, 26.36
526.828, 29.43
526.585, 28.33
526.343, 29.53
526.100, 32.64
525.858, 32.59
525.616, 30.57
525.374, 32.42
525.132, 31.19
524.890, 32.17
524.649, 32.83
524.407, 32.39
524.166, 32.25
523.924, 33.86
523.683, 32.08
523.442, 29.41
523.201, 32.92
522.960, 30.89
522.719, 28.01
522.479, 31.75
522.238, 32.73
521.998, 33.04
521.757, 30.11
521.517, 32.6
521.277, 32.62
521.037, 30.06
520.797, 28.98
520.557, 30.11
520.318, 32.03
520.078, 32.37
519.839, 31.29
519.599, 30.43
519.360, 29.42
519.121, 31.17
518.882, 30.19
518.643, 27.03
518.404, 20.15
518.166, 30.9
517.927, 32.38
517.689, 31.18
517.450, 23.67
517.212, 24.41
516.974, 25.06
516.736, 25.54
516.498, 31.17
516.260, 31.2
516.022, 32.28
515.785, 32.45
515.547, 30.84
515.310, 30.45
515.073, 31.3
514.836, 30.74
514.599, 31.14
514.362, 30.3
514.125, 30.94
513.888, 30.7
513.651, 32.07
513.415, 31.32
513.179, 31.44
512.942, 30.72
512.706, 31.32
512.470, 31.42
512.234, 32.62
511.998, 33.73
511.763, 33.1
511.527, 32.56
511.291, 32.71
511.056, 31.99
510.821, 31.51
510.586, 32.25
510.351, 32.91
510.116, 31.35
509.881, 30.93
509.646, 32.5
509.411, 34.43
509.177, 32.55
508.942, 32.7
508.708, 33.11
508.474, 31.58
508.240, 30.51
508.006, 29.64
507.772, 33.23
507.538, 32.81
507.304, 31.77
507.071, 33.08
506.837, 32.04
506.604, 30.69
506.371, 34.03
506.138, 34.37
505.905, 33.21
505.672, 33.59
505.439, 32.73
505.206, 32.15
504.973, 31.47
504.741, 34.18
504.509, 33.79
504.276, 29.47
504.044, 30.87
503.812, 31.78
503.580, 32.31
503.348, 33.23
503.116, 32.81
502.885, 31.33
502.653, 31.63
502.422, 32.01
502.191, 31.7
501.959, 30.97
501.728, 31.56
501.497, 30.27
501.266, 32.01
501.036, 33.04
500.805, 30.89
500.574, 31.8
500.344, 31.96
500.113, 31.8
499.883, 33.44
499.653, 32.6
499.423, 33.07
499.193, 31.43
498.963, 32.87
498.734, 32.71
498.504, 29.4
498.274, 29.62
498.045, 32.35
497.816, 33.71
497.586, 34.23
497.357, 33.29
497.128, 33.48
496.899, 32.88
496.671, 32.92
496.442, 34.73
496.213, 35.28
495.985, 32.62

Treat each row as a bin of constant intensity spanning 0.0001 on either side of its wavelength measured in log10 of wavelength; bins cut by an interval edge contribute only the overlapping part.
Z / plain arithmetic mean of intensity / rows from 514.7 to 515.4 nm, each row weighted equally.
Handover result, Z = 30.8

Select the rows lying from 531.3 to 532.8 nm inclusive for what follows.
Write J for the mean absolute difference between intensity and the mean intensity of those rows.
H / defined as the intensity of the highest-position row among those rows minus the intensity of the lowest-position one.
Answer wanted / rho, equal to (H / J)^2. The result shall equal 4.9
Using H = -2.0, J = 0.9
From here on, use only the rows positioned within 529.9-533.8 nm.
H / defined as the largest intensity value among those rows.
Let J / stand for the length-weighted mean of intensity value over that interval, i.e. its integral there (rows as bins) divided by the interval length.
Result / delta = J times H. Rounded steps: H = 33.74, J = 31.9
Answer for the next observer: 1078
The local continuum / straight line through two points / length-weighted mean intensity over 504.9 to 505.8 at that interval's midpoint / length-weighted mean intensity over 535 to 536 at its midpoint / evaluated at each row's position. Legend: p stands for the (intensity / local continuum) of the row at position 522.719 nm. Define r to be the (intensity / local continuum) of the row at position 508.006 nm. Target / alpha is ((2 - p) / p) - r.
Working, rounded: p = 0.86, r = 0.912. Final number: 0.41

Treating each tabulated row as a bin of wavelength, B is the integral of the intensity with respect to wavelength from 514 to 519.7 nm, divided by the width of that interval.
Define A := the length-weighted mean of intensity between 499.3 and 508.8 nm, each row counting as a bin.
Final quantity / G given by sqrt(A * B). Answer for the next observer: 30.7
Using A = 32.2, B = 29.3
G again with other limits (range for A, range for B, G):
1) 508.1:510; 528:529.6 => 32.4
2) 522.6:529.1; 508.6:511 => 31.9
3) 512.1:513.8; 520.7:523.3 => 31.4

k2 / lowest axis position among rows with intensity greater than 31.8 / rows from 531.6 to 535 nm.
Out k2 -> 531.947 nm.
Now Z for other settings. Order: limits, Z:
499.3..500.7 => 32.4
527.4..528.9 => 32.0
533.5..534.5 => 31.6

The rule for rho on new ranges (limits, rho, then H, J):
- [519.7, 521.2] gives 1.3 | -1.2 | 1.1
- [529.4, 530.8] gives 0.1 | -0.3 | 0.8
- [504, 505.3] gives 0.9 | 1.3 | 1.4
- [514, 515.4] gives 2.4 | -0.5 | 0.3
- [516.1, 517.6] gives 6.8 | -7.5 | 2.9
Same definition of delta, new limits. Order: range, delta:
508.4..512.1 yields 1119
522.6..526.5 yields 1069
